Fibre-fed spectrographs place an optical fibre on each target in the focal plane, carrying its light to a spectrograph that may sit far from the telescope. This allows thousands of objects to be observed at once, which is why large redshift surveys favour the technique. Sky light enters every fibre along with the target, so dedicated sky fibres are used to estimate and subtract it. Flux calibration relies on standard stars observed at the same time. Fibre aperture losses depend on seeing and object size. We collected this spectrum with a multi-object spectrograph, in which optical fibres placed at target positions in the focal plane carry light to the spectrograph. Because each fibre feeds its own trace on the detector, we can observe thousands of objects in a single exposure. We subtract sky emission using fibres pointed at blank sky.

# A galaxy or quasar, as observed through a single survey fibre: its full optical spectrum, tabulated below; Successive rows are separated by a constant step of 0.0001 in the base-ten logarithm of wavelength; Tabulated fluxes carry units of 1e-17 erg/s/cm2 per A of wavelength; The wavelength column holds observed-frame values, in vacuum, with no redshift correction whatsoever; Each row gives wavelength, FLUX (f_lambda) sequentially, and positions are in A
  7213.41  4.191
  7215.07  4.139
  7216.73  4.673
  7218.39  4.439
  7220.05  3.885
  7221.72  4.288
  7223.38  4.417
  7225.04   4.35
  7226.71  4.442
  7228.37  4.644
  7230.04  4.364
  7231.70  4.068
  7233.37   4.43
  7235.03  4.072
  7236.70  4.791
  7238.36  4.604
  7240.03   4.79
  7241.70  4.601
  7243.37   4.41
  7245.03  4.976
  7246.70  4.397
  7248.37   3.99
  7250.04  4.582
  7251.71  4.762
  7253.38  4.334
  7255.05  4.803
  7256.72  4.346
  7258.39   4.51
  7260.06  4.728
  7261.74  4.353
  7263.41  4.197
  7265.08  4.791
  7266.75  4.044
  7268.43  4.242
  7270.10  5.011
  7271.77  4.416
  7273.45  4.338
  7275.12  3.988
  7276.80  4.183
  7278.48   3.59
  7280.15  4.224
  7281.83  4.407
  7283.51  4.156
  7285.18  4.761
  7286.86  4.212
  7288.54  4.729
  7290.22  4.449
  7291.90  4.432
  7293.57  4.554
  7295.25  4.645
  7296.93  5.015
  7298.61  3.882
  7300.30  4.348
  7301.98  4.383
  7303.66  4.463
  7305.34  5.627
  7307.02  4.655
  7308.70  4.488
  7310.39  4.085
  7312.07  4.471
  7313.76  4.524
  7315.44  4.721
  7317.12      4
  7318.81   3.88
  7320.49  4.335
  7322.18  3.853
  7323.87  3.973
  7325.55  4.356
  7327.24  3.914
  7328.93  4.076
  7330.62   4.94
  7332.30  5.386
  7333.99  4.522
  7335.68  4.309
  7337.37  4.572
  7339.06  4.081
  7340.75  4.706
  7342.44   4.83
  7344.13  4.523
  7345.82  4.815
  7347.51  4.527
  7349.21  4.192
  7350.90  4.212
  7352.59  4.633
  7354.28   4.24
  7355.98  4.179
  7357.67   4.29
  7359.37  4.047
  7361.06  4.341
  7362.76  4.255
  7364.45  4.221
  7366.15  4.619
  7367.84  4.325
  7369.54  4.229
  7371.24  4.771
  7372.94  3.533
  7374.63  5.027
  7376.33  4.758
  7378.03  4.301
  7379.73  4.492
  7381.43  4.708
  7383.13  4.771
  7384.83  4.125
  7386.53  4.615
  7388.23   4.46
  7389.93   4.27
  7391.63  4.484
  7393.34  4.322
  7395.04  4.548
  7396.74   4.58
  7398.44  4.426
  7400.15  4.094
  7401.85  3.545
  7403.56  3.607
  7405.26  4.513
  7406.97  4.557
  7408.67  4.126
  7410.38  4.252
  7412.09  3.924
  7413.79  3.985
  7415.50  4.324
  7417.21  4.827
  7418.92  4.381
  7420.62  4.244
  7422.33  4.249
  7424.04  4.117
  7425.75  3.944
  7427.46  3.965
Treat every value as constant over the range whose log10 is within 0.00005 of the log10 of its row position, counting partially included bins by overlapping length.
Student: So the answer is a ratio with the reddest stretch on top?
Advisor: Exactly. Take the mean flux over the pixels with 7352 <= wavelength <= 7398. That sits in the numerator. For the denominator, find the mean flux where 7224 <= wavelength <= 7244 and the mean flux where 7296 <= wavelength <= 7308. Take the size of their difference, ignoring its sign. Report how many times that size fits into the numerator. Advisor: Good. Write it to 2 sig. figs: 27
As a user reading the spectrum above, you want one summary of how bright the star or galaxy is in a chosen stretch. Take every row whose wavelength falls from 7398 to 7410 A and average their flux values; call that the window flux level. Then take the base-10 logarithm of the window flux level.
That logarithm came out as 0.615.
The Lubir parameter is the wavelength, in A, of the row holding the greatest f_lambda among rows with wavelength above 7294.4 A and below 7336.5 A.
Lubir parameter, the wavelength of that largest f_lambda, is 7305.34 A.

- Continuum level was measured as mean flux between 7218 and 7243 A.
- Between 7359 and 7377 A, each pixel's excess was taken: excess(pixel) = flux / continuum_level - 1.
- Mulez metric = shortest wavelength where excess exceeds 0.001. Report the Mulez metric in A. 7366.15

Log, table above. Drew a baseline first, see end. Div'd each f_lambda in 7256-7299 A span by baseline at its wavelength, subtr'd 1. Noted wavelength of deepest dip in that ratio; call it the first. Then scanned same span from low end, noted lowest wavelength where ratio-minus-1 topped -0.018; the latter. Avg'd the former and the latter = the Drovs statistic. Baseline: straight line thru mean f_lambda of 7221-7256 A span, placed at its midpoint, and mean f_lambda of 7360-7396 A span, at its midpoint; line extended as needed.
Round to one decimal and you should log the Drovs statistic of 7268.4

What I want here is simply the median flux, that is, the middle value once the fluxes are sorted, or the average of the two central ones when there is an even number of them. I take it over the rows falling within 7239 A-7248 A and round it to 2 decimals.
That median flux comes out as 4.60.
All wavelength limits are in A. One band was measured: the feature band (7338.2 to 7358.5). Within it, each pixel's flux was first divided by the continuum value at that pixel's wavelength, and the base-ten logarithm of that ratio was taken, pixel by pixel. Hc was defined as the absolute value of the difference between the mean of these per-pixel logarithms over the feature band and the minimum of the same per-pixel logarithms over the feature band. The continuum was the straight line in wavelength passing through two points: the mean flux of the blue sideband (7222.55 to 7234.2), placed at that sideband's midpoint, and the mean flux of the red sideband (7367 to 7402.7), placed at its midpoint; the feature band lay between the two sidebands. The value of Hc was 0.035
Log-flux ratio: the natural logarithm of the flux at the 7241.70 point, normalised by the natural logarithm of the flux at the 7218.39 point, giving 1.02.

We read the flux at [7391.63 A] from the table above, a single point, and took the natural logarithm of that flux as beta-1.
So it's 1.50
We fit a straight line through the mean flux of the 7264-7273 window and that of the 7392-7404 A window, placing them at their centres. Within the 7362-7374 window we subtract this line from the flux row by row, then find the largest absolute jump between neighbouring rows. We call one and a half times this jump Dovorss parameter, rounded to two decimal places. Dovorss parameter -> 1.85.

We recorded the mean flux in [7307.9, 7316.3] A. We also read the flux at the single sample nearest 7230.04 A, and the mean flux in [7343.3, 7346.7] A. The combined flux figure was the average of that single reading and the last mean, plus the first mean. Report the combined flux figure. 8.97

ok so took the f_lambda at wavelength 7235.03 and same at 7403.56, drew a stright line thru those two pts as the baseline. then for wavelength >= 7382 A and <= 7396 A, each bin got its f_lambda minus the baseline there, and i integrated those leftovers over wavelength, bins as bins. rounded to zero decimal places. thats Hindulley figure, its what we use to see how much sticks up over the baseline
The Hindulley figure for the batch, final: 11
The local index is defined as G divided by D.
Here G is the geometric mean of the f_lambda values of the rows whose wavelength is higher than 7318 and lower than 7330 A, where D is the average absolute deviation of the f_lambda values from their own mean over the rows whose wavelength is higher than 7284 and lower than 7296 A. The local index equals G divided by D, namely 26.9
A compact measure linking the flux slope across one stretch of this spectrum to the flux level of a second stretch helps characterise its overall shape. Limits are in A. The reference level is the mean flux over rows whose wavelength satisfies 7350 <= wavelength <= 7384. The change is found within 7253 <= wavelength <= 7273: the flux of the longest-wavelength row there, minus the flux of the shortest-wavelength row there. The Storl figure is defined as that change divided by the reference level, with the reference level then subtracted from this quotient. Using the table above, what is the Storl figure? -4.38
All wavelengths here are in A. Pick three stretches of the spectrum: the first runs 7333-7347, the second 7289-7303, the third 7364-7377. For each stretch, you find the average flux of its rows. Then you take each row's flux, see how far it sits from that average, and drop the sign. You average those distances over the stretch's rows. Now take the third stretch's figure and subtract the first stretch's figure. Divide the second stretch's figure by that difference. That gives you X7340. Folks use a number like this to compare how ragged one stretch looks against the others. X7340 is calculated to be 1.2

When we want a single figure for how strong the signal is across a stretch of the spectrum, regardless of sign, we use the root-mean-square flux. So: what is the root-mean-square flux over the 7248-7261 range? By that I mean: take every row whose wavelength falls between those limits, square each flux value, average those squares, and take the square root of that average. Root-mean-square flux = 4.51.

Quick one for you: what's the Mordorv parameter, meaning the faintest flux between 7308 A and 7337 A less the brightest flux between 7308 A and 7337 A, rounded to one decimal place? -1.5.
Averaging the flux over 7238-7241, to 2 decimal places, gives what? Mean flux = 4.70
